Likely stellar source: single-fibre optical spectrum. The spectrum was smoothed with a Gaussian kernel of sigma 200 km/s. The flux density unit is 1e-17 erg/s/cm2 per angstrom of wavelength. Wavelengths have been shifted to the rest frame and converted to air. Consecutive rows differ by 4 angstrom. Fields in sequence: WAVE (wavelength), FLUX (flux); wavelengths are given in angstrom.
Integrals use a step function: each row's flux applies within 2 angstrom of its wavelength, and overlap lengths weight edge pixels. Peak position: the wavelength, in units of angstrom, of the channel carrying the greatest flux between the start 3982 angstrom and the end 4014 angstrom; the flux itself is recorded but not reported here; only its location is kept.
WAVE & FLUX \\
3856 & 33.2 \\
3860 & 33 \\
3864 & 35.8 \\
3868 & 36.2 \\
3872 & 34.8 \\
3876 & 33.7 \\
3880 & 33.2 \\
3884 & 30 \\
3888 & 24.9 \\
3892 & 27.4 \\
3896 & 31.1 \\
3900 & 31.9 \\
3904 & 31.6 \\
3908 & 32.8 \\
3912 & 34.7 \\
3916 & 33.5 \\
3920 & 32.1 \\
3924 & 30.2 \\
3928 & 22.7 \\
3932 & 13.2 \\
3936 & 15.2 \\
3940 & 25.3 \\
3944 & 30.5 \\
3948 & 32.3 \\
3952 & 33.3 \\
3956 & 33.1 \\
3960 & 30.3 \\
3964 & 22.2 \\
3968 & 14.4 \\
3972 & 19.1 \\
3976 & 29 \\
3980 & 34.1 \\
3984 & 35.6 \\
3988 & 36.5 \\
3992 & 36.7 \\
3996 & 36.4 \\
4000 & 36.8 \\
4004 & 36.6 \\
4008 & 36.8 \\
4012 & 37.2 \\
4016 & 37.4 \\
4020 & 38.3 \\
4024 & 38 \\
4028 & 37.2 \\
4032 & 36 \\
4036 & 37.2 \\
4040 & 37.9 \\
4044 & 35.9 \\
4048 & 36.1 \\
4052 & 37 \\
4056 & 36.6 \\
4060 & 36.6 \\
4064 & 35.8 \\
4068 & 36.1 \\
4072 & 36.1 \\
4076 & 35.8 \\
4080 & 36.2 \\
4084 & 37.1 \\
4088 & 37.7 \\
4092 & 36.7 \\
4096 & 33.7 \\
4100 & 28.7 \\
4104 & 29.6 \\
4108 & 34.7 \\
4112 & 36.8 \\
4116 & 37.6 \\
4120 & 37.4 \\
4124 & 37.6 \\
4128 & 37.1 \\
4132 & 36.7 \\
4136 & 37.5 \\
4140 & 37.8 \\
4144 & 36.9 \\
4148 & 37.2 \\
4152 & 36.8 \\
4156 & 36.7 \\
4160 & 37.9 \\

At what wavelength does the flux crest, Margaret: 4012 angstrom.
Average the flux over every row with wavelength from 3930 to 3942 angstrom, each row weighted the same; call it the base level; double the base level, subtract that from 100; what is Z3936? 64.2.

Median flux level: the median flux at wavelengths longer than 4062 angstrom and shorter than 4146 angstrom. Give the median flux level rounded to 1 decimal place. 36.7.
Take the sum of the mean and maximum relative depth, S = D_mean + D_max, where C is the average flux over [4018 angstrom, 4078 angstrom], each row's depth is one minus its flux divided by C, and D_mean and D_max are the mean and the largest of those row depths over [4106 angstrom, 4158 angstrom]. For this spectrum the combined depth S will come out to 0.05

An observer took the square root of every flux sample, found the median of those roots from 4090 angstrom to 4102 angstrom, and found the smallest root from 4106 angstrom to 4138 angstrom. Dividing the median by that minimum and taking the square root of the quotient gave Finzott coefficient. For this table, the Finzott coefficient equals 0.99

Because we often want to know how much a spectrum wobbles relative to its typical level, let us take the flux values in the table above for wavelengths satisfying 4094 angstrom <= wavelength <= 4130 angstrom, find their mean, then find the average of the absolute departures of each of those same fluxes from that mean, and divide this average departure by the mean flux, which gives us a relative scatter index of 0.08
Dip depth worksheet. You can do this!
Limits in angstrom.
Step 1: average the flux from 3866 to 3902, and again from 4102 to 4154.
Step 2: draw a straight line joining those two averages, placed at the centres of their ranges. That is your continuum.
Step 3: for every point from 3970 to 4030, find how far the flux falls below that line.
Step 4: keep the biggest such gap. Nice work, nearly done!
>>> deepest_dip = 14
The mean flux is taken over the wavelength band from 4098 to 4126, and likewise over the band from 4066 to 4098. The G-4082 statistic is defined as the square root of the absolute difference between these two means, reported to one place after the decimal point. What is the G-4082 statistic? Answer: 1.2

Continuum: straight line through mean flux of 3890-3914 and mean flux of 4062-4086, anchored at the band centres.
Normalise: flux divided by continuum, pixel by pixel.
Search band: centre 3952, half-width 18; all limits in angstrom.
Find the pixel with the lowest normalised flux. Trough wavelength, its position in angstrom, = 3968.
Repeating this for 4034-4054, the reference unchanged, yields 4044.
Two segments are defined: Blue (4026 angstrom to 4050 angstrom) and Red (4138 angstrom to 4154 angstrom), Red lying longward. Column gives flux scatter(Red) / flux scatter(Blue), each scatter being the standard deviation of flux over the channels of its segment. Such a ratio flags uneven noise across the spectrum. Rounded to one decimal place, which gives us 0.5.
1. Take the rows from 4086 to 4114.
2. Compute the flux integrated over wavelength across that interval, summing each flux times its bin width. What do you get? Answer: 952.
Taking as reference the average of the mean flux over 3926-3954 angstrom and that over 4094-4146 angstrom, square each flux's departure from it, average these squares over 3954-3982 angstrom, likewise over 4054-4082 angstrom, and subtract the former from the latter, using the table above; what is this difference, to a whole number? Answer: -28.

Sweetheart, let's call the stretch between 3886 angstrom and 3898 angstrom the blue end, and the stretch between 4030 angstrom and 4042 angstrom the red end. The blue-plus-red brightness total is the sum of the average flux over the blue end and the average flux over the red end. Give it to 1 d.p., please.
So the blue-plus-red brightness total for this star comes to 64.8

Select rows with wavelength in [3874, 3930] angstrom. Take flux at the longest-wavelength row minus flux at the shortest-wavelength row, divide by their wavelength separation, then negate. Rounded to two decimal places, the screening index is 0.21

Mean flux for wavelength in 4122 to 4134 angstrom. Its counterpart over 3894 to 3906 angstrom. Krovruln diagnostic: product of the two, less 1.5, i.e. 1169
